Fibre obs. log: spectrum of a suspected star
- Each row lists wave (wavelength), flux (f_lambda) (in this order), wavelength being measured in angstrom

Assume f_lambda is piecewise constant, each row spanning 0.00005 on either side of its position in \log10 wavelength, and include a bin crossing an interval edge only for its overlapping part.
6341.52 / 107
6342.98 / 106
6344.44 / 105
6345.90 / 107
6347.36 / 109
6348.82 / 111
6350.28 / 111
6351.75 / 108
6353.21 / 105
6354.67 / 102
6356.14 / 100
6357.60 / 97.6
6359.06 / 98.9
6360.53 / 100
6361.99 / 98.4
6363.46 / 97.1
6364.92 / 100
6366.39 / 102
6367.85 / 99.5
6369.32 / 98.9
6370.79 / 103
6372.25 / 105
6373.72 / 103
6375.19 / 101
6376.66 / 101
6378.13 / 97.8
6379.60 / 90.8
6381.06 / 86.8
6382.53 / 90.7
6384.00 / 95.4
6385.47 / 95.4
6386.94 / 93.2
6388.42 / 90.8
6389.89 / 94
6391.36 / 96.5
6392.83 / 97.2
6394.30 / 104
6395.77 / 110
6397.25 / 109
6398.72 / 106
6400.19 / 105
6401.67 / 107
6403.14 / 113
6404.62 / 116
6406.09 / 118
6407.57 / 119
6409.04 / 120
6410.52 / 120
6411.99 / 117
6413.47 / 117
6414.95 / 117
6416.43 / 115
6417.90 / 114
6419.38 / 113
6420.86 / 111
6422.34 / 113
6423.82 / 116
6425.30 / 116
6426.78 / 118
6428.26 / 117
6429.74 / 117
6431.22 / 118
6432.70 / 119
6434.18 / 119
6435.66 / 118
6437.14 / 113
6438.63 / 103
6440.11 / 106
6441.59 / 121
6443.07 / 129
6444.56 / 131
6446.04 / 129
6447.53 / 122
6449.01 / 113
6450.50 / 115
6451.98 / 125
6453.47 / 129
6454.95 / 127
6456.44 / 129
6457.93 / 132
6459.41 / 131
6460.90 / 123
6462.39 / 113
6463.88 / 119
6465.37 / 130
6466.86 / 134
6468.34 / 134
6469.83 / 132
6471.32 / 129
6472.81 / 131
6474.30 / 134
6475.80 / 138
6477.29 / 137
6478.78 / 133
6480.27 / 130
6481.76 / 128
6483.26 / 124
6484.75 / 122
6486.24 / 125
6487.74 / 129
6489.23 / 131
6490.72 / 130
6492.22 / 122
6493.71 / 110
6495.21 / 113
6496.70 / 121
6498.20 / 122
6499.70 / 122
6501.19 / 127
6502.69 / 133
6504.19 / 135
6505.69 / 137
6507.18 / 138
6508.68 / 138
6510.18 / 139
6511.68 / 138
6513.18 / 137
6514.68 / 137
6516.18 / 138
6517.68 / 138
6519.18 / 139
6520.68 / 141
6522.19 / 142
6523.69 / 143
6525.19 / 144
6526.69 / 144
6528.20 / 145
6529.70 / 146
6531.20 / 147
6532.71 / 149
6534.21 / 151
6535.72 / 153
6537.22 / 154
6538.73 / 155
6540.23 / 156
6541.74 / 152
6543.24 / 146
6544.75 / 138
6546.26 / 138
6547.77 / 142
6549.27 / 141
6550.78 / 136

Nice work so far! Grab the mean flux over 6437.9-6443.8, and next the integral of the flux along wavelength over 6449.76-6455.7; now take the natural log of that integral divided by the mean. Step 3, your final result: 1.86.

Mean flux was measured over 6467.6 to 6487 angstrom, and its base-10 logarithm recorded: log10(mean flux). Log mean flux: 2.12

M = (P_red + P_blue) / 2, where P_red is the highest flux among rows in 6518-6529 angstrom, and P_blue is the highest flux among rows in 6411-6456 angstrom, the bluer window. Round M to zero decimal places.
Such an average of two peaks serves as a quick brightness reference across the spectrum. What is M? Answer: 138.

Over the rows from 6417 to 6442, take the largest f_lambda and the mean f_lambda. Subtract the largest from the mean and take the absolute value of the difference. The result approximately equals 6.2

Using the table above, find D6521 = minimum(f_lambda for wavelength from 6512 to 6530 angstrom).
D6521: 137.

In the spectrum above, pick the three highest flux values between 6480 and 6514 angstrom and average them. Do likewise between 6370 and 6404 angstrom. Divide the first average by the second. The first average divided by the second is 1.25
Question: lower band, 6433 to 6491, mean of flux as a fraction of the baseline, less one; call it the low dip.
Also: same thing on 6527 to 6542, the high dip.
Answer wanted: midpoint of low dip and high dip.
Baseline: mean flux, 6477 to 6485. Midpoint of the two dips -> 0.07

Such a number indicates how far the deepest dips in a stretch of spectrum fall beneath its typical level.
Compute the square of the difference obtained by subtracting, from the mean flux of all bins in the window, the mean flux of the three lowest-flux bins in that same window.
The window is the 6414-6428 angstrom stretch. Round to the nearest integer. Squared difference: 6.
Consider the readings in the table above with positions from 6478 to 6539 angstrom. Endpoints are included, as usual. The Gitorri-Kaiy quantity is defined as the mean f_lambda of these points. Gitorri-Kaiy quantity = 135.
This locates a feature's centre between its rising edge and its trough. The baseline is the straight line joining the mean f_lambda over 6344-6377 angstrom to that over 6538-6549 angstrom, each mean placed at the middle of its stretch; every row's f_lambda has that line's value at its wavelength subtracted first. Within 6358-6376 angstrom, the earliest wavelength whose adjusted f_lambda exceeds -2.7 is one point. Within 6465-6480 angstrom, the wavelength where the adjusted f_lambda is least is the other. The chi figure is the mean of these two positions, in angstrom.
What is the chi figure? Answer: 6418.9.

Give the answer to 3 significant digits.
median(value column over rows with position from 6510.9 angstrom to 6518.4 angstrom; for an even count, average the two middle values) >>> 138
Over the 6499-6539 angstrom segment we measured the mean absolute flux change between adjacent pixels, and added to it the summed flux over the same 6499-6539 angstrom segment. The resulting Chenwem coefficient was 3811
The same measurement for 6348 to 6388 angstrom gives 2695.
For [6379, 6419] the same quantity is 2860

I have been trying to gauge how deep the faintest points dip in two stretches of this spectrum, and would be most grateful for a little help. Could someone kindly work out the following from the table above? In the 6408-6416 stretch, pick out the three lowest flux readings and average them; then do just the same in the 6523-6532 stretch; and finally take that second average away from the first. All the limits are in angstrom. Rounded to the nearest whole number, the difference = -27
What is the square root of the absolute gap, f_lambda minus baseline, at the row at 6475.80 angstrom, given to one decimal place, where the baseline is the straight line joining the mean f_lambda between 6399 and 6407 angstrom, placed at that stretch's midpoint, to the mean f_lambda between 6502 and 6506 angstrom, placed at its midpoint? 3.1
